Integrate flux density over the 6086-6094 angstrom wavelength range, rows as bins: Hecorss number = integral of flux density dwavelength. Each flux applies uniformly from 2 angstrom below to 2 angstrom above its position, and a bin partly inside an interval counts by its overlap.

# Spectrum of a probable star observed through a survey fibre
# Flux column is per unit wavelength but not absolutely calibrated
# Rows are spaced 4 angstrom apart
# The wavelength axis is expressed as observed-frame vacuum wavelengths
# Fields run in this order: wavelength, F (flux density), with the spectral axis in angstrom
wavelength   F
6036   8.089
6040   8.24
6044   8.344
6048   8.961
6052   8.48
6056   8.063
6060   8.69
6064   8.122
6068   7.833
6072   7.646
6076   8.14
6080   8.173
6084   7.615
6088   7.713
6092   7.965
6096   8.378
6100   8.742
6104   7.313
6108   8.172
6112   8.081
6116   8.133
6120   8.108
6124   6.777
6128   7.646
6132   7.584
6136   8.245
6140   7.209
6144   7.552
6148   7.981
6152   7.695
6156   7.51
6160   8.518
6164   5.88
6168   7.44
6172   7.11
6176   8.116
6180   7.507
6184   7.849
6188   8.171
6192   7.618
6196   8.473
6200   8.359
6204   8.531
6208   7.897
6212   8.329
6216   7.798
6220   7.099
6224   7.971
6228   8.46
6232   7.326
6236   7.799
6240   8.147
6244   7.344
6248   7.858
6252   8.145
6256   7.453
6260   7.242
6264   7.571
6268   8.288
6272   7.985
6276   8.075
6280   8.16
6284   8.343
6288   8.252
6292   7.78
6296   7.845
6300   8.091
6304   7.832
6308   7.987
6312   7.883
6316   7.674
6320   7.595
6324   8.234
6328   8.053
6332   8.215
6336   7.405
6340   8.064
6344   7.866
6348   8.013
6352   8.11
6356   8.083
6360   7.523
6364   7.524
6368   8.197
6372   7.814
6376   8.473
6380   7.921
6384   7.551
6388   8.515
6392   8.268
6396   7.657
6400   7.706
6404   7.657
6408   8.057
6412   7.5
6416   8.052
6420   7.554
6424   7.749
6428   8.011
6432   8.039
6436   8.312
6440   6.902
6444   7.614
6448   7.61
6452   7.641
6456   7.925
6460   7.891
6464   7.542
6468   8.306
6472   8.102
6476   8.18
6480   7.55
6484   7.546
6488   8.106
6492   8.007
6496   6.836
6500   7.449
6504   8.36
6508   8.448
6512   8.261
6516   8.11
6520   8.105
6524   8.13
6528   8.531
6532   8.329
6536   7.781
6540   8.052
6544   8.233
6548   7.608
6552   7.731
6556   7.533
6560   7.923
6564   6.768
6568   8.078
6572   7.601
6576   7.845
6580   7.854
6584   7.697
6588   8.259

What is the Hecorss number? 63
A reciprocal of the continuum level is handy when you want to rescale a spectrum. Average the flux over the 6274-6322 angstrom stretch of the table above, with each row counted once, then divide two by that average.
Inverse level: 0.251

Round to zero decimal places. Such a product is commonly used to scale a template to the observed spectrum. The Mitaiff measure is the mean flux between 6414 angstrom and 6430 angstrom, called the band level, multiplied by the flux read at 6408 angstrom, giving 63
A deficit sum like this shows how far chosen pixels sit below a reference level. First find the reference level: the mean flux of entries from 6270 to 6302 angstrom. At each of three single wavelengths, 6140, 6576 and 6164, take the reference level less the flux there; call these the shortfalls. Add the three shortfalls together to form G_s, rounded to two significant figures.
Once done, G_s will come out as 3.3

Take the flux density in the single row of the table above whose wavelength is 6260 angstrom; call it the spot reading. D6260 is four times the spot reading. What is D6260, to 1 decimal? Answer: 29.0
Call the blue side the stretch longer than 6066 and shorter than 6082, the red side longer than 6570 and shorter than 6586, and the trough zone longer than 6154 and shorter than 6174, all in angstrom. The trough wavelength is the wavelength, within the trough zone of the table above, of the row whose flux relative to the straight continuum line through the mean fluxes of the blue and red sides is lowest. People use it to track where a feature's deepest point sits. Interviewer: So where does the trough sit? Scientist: 6164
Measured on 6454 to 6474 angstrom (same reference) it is 6464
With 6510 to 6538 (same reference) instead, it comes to 6536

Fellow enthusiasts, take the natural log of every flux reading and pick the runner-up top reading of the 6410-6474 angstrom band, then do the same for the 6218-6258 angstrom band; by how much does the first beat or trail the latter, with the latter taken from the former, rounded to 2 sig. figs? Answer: 0.019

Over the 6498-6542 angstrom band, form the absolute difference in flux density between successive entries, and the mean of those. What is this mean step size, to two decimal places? 0.28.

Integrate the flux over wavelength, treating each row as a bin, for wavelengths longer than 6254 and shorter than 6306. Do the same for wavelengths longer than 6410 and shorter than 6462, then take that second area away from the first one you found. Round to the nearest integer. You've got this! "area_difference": 8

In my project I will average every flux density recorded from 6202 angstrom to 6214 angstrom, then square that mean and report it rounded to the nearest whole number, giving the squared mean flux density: 68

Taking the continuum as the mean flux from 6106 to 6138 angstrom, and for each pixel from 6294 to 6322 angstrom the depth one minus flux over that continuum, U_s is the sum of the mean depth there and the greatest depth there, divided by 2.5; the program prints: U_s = 0.013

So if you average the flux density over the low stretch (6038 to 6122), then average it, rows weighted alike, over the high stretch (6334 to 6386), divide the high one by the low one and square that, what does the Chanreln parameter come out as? 0.94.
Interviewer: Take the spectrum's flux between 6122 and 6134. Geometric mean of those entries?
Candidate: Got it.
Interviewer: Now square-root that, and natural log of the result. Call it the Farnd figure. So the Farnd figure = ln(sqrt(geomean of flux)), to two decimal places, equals 1.00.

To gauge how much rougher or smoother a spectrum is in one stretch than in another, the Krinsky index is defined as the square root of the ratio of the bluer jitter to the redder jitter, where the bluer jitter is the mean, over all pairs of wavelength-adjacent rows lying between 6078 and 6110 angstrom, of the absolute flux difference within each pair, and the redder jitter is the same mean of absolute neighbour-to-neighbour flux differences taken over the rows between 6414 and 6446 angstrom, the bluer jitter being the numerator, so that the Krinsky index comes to 1.08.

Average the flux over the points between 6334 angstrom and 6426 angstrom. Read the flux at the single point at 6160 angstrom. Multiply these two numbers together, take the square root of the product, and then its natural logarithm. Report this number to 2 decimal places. 2.10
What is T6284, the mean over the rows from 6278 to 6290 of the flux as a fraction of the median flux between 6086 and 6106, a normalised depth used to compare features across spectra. 1.04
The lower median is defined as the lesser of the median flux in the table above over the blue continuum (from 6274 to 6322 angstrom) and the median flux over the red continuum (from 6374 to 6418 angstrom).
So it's 7.92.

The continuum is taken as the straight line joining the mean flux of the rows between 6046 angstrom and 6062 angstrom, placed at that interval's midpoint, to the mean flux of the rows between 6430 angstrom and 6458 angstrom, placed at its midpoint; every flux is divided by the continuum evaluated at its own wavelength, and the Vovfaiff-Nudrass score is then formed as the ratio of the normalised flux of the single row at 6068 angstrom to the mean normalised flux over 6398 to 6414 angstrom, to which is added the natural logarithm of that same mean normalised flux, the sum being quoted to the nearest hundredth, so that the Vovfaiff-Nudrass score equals 0.92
